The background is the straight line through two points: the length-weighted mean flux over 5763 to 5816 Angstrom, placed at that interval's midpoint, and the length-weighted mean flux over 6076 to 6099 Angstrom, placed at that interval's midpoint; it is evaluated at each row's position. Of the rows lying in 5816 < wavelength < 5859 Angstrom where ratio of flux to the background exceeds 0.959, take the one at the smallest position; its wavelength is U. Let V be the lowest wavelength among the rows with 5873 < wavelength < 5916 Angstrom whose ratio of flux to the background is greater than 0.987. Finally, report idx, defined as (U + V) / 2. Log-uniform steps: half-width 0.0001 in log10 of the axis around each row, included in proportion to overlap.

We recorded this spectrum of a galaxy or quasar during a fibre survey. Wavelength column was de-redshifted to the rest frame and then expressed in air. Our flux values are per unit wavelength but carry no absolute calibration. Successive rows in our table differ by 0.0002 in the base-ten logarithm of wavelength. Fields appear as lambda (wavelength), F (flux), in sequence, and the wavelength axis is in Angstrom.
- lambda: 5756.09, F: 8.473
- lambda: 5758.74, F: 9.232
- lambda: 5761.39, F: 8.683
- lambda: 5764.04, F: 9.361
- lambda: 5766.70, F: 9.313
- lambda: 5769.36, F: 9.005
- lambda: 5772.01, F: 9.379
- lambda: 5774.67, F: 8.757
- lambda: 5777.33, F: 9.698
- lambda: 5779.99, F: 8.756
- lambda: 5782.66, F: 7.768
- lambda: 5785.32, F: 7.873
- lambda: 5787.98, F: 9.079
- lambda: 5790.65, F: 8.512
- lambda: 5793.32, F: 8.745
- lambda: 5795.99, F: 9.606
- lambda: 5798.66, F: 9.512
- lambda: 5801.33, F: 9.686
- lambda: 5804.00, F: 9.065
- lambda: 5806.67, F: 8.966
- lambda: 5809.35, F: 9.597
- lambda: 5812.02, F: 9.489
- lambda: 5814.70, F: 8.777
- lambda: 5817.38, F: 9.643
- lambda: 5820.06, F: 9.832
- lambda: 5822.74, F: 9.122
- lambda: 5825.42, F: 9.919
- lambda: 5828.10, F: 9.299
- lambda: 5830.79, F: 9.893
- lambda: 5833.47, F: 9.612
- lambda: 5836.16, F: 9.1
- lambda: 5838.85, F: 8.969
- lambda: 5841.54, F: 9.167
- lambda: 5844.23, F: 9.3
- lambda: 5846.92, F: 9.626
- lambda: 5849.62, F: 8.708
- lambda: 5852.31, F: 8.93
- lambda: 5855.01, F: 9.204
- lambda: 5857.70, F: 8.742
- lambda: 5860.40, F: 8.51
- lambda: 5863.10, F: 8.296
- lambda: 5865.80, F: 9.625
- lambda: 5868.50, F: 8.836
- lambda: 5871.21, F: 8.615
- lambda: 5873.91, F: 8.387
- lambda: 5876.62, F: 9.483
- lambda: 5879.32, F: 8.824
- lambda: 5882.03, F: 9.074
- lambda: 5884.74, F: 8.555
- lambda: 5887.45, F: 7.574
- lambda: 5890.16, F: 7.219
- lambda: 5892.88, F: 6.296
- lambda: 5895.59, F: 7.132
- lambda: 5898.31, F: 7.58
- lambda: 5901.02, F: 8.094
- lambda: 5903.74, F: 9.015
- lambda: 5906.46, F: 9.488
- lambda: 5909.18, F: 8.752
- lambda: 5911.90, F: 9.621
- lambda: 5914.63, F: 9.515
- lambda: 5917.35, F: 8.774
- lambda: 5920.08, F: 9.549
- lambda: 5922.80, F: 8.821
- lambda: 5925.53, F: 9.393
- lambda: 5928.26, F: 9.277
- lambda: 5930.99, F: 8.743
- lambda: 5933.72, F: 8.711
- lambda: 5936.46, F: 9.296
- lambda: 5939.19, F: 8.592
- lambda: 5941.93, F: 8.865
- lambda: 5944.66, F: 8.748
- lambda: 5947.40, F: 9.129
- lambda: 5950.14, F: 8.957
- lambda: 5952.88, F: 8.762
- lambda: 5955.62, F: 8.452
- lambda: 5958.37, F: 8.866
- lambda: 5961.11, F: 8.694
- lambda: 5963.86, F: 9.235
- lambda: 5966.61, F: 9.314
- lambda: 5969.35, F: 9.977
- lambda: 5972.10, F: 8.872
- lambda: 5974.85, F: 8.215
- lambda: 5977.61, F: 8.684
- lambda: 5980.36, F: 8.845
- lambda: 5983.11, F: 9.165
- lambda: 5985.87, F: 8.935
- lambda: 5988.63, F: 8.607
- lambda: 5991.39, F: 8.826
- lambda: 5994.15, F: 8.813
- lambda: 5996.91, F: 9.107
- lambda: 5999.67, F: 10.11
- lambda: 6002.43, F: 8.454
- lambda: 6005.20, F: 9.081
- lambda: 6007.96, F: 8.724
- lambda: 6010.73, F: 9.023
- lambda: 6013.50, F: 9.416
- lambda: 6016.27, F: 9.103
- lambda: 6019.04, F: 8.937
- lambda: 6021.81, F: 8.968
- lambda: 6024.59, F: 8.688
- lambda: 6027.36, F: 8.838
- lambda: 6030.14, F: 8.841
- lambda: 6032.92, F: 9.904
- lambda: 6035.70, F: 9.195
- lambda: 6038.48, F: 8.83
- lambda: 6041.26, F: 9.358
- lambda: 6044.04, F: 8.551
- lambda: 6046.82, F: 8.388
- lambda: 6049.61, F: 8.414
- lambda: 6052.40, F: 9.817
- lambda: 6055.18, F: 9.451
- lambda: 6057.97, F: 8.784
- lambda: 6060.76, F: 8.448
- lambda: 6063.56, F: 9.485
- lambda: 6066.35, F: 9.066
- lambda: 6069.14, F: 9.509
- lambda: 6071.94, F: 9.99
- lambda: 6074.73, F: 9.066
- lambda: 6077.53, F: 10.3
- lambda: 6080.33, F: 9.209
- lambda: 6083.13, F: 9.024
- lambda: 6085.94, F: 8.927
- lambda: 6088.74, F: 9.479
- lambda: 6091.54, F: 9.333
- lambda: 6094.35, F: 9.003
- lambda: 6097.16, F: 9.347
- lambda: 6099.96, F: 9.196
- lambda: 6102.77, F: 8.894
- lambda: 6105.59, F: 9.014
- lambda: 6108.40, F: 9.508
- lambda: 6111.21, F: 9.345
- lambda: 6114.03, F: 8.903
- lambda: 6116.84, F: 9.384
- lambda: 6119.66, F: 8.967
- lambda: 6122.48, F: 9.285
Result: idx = 5847.0 Angstrom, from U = 5817.38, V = 5876.62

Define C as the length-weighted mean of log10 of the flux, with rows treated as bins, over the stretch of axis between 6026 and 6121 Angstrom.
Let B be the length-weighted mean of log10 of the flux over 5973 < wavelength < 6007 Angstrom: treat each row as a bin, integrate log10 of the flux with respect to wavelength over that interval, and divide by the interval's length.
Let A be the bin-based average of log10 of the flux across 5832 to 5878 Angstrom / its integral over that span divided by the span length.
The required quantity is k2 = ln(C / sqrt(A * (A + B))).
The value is -0.337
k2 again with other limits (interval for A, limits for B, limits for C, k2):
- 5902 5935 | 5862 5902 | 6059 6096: -0.327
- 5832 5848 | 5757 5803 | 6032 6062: -0.358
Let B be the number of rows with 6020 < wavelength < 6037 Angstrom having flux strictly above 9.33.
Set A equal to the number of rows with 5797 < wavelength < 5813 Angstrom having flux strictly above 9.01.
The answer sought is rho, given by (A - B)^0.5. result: 2.0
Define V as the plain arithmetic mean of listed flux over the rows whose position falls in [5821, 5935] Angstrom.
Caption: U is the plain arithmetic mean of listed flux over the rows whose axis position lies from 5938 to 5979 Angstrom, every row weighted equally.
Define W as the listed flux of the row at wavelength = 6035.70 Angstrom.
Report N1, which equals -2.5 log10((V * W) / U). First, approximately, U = 8.89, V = 8.84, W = 9.195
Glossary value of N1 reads -2.40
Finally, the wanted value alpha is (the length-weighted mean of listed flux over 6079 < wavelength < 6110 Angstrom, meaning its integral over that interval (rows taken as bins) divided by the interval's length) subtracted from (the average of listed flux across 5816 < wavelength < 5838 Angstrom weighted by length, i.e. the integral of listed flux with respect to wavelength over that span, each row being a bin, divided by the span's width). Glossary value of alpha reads 0.36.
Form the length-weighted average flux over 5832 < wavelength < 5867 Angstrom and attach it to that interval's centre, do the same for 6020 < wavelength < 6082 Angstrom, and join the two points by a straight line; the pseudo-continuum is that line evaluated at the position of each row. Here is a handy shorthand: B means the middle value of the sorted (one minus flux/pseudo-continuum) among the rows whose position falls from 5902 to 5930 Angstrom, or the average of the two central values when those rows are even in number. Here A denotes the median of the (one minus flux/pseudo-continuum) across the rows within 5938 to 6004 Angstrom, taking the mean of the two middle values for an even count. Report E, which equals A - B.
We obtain 0.05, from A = 0.03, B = -0.027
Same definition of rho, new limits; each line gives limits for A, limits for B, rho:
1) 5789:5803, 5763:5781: 0.0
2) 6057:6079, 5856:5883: 2.0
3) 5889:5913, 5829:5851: 0.0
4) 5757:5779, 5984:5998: 2.2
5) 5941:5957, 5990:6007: 0.0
